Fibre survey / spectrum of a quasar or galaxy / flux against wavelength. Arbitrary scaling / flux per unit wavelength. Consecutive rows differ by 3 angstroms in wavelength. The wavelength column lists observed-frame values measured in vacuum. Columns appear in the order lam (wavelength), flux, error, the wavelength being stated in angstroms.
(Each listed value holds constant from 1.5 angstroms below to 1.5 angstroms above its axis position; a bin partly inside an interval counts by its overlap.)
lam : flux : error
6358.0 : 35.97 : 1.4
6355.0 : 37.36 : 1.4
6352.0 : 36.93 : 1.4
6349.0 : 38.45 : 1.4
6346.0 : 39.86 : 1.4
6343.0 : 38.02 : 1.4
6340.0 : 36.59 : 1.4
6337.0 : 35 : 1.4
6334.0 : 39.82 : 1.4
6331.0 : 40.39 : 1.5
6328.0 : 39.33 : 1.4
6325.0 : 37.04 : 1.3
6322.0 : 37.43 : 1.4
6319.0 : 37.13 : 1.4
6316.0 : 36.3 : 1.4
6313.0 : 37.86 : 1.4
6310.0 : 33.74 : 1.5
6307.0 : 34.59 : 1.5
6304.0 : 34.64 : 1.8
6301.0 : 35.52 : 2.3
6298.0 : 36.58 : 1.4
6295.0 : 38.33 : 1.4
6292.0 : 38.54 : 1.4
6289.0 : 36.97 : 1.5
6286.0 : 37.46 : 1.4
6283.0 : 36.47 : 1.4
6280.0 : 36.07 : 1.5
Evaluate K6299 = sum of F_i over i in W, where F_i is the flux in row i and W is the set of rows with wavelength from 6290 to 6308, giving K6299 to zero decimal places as 218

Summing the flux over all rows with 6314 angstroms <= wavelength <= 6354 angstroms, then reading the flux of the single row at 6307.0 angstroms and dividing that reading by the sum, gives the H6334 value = 0.070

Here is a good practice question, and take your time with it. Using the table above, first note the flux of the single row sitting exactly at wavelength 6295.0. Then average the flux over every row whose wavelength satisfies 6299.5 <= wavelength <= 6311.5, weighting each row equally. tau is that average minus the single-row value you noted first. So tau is -3.7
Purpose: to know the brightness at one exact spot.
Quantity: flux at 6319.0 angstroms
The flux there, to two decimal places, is 37.13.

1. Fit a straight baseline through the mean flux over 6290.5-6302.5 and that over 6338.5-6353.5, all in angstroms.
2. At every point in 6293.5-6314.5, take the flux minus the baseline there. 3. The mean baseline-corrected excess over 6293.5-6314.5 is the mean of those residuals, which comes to -1.5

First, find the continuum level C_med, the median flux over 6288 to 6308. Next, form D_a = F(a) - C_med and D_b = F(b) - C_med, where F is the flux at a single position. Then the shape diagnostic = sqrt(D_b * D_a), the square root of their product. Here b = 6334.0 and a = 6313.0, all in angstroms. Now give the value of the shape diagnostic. 2.0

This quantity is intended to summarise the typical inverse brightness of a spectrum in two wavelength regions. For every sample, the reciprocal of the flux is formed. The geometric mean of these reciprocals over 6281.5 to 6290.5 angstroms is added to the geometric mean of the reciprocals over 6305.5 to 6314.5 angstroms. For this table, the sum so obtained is 0.0553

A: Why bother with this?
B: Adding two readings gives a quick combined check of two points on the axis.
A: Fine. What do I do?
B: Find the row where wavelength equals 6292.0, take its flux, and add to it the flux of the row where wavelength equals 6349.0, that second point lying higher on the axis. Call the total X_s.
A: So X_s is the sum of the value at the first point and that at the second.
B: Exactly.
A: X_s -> 77.0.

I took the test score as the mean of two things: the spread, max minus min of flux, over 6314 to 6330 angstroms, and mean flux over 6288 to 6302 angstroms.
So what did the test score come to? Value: 20.1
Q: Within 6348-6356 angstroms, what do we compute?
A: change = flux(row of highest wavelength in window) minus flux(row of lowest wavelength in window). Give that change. -1.1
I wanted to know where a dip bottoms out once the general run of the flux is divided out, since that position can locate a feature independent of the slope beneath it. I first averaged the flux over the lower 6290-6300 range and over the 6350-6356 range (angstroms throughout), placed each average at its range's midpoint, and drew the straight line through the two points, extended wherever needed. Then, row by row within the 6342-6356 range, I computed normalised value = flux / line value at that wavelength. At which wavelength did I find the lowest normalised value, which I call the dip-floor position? 6352.0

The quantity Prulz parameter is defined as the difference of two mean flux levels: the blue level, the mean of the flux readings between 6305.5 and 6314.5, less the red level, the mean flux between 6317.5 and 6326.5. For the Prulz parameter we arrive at -1.8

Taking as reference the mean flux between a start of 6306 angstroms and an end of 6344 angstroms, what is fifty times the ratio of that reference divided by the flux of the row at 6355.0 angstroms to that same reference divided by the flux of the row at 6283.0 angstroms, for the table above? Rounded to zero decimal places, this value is 49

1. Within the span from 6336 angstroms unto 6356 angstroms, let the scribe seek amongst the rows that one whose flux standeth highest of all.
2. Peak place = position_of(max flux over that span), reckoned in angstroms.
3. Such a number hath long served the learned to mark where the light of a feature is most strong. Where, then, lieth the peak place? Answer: 6346.0 angstroms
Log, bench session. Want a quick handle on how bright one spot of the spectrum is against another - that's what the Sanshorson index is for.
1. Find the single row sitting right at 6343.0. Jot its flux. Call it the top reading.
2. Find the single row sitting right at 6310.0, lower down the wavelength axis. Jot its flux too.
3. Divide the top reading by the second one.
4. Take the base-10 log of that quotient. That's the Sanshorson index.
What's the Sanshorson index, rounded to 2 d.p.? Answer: 0.05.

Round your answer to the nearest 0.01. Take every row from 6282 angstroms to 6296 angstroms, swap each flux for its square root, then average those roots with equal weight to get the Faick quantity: 6.13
